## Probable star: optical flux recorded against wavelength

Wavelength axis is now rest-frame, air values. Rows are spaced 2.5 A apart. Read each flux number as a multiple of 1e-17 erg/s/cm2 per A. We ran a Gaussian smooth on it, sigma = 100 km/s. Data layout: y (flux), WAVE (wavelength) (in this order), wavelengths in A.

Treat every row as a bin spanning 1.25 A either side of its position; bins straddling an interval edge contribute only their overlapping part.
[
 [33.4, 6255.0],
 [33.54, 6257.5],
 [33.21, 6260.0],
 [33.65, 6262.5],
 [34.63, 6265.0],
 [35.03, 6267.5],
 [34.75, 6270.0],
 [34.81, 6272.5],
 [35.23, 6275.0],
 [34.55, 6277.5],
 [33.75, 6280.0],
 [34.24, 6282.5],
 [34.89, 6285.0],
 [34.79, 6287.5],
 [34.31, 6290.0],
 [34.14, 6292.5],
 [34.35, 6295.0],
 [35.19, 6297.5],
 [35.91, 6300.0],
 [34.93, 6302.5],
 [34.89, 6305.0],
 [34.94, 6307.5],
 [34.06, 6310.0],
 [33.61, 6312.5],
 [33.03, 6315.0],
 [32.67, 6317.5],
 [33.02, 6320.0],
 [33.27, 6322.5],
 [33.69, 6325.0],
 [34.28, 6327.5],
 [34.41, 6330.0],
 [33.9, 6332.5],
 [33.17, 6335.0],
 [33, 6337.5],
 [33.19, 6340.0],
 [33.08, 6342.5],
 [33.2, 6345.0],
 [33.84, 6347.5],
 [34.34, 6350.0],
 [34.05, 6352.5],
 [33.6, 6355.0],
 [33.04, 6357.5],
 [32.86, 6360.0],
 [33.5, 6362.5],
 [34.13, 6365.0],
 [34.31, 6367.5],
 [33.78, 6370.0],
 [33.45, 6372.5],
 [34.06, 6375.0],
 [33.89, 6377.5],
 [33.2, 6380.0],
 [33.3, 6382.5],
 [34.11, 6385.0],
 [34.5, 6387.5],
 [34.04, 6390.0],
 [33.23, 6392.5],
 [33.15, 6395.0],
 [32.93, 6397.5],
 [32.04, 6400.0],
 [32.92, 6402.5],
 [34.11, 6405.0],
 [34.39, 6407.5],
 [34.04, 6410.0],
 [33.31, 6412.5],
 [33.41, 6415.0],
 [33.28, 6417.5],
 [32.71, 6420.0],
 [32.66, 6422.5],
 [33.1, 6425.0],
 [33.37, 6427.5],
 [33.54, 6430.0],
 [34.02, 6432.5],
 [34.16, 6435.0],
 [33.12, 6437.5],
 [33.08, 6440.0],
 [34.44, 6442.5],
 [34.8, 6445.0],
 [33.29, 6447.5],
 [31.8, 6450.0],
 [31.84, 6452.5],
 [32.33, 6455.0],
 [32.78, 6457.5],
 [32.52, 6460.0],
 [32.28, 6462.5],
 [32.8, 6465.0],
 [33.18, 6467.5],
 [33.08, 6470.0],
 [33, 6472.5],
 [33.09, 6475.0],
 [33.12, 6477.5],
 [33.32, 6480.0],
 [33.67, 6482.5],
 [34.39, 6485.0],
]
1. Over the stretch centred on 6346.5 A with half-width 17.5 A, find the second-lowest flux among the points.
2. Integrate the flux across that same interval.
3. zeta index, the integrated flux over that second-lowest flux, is 36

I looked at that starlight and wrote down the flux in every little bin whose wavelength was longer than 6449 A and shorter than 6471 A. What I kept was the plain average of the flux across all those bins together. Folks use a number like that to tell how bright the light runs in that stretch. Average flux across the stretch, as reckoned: 32.5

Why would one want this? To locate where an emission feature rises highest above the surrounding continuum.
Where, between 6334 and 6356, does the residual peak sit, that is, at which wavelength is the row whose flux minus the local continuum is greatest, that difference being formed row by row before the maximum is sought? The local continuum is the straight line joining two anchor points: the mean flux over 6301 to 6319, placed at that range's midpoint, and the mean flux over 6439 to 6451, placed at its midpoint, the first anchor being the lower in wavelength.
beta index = 6350.0 A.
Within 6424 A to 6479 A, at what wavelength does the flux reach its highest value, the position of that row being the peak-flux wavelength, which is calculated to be 6445.0 A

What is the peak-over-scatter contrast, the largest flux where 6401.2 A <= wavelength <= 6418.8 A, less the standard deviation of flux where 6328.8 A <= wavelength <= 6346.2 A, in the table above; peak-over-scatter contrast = 33.9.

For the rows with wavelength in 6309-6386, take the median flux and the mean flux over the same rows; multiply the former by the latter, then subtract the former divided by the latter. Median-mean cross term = 1127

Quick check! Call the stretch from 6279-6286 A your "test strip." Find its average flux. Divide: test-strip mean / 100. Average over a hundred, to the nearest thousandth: 0.343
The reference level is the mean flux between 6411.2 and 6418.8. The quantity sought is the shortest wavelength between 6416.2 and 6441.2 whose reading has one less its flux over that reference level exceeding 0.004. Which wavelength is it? 6420.0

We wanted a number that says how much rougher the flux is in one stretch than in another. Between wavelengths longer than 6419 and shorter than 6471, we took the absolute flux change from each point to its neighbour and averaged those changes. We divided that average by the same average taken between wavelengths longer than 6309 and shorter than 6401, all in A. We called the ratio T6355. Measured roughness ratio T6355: 1.2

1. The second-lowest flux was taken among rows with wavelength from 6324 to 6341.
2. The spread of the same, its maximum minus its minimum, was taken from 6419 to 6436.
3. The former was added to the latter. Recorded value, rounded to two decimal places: 34.67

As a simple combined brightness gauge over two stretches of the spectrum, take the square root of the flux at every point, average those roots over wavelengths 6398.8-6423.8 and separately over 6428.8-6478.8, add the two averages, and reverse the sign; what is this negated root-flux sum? -11.5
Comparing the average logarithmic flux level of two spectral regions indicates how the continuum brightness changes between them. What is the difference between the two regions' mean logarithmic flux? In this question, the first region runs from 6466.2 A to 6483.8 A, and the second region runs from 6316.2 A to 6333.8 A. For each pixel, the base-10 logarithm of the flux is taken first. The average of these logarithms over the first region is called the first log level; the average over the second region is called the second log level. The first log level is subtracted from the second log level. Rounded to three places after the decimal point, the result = 0.005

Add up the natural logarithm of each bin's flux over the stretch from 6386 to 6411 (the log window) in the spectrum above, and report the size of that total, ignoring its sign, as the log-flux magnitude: 35.1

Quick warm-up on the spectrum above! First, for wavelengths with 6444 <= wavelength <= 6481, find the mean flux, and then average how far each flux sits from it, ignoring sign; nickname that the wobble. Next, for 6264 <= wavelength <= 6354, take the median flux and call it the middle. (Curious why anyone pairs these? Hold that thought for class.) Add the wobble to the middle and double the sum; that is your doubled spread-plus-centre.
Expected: 69.5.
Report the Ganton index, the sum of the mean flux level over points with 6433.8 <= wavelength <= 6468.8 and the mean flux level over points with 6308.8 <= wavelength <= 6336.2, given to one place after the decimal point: 66.6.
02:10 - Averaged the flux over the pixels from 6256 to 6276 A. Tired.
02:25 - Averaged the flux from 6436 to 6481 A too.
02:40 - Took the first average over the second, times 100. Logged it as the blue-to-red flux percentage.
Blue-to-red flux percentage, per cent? 104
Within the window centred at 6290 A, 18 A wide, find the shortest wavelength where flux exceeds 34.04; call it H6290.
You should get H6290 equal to 6282.5 A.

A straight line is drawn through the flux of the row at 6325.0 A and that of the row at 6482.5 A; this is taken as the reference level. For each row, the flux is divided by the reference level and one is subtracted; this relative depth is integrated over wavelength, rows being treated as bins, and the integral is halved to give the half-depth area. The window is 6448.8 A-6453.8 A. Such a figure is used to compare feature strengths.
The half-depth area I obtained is -0.14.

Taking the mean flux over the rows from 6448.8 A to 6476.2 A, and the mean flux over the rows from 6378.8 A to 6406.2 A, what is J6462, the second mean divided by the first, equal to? 1.025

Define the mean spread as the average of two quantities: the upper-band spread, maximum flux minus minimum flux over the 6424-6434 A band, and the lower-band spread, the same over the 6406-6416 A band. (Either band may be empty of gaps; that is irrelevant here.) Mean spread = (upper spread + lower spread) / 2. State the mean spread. 1.0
